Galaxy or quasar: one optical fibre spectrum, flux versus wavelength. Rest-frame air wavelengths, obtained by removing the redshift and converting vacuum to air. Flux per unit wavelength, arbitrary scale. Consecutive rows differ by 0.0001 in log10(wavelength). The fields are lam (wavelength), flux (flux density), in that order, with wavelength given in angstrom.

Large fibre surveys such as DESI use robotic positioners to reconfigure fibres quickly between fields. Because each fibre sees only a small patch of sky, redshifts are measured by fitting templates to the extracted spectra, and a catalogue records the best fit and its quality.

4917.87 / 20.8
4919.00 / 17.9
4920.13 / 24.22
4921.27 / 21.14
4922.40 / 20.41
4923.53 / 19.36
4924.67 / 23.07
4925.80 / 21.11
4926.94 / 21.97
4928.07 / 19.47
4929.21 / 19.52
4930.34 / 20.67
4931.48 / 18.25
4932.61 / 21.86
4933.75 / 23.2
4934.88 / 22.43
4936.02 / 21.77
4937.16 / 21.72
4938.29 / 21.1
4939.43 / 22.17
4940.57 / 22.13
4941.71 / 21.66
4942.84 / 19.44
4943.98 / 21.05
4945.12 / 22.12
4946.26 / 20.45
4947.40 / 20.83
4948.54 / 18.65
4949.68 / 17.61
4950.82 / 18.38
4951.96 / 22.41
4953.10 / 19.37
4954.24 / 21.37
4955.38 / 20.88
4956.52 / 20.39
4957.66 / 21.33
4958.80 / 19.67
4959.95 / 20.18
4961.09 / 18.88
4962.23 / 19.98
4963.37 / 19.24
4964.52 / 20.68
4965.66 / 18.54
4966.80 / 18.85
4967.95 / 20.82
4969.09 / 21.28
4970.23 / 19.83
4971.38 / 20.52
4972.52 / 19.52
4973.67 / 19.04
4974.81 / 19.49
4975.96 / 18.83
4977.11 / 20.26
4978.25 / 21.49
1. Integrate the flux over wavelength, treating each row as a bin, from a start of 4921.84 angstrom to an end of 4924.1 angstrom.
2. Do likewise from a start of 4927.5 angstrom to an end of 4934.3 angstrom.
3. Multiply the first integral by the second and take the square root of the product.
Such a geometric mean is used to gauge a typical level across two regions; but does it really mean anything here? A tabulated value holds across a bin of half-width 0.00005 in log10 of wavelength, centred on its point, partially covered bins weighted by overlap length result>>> 79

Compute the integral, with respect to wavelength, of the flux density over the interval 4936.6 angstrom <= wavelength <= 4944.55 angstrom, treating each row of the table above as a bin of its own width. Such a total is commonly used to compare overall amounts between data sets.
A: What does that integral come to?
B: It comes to 170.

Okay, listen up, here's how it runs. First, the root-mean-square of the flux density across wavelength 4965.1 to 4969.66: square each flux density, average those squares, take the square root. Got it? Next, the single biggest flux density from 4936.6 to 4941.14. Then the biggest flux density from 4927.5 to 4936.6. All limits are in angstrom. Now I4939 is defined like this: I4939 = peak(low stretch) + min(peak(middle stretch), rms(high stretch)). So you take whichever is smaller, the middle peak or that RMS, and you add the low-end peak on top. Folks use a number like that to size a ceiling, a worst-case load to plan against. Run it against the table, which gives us 43.1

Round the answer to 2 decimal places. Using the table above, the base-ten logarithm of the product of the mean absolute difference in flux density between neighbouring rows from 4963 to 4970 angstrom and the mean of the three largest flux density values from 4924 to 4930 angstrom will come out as 1.45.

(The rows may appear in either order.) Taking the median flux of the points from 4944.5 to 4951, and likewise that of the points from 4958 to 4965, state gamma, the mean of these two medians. 19.7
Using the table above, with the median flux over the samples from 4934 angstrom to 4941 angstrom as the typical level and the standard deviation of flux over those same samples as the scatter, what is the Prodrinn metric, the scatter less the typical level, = -21.5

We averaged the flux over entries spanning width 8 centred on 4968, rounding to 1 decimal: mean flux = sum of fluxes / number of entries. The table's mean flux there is 20.1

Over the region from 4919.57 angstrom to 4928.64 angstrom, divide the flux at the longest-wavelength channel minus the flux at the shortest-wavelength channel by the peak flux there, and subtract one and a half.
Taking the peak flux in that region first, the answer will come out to -1.70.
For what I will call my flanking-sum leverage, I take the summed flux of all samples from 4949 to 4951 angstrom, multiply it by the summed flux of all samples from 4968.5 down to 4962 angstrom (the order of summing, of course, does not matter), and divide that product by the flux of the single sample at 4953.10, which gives 219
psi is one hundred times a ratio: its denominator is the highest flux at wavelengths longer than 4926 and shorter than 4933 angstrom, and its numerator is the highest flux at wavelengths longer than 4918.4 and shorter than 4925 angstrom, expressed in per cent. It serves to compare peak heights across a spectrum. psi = 110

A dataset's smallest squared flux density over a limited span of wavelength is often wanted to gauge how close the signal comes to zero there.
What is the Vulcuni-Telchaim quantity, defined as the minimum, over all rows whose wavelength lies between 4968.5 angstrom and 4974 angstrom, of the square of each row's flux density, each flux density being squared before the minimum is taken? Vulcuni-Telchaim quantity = 363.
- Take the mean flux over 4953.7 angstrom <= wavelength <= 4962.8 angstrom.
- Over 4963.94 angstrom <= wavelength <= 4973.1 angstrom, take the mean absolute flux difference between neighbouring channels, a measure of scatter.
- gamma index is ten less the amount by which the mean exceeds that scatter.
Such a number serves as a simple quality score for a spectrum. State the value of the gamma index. -9.2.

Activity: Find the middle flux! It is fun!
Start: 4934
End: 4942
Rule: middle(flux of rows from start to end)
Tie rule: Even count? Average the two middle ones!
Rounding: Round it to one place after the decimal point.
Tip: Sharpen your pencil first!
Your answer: 21.8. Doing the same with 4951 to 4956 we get 21.1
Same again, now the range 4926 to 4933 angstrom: 20.1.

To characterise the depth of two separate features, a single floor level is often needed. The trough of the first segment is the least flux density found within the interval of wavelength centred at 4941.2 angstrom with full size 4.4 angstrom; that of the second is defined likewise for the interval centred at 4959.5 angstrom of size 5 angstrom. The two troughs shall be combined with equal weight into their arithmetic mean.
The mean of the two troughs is 19.16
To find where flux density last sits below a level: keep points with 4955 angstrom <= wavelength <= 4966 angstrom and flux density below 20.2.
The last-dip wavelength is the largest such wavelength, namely 4965.66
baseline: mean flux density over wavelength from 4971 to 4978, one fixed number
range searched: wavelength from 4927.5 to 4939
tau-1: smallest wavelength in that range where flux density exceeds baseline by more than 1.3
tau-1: 4932.61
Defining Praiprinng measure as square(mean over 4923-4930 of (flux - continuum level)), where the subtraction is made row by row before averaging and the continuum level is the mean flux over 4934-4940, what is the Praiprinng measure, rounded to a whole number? 1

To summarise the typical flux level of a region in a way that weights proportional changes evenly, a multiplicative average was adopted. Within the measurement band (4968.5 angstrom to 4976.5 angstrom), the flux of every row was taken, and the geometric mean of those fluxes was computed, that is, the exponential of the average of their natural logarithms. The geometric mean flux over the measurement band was 19.8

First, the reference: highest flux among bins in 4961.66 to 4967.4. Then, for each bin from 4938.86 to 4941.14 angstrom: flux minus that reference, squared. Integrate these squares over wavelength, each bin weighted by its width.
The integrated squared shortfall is 4.9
